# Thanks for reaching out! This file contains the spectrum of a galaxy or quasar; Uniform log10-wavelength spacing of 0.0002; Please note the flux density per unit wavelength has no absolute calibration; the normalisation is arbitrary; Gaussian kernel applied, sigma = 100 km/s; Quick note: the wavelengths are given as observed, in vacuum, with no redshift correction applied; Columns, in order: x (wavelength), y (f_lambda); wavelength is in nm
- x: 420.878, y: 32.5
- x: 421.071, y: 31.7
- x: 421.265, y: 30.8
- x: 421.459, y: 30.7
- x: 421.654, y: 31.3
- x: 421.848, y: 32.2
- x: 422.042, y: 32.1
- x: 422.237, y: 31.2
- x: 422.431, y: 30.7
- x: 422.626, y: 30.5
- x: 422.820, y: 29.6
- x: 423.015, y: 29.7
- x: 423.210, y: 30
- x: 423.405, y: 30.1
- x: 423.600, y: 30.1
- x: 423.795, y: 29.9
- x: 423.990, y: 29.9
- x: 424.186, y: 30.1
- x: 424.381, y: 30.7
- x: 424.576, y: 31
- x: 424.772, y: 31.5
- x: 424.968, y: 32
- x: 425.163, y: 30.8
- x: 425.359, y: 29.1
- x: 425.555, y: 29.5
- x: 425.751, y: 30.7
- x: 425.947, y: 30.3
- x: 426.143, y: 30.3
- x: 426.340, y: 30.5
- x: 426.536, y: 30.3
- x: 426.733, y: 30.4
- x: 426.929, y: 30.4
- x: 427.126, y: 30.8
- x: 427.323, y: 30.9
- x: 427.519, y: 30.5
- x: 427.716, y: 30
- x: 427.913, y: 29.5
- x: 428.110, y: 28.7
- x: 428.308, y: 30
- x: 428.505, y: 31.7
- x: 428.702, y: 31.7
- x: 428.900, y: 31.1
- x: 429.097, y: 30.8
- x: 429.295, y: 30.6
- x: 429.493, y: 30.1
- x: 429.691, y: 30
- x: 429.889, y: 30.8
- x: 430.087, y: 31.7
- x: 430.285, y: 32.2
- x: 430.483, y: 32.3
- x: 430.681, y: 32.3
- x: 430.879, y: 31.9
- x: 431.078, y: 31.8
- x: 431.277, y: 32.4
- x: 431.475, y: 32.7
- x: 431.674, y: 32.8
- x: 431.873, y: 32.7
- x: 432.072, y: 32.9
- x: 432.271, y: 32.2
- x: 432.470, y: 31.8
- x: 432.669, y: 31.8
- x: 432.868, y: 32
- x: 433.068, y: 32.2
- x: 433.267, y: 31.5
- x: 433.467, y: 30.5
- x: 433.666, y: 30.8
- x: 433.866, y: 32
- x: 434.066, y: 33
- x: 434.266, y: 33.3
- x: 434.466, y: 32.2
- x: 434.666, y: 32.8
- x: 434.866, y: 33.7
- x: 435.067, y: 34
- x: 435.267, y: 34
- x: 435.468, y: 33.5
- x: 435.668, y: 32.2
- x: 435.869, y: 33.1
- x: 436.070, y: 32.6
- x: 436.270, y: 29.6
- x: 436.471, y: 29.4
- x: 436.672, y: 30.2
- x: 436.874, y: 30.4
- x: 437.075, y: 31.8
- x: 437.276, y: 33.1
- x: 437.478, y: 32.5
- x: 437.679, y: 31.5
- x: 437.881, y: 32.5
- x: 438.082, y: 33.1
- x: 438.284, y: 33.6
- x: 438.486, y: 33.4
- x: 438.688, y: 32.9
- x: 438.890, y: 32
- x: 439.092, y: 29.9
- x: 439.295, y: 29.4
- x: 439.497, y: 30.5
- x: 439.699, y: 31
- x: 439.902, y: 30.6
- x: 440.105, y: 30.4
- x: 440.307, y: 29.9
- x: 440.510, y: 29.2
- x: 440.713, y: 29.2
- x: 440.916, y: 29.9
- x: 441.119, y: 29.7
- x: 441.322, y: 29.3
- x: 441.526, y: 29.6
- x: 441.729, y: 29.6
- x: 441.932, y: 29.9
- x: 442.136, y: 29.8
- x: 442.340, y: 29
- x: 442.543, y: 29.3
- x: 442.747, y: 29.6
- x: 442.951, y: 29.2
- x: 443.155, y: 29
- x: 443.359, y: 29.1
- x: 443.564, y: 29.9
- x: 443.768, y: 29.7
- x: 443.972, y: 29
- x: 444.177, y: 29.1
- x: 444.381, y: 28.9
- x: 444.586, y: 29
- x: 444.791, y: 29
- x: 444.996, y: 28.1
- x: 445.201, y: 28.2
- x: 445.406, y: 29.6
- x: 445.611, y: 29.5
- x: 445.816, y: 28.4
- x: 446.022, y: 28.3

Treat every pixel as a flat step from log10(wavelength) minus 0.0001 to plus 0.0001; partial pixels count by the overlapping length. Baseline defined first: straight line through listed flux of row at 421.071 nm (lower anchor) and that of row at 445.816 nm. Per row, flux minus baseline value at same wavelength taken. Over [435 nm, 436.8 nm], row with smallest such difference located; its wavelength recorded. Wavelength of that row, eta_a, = 436.471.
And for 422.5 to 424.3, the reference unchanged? 422.820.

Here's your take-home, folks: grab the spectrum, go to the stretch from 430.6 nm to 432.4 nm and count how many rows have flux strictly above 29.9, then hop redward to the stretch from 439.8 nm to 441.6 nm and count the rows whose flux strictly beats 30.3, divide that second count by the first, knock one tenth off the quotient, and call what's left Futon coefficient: 0.12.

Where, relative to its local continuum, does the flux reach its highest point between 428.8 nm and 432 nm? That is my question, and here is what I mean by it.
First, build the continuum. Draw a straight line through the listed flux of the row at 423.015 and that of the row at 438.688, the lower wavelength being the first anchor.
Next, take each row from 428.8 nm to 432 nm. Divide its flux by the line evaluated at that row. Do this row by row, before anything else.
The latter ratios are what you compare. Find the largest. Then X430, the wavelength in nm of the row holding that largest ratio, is 431.674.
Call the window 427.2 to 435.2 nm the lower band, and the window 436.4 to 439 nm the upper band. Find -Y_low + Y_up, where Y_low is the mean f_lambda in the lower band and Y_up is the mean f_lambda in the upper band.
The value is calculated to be 0.4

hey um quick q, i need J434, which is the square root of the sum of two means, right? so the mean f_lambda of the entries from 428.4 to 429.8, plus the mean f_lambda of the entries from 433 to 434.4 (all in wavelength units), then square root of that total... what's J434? 7.92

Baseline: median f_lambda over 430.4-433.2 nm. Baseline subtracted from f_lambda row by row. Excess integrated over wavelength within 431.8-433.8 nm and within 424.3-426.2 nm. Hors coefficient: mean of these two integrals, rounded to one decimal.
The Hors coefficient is -2.0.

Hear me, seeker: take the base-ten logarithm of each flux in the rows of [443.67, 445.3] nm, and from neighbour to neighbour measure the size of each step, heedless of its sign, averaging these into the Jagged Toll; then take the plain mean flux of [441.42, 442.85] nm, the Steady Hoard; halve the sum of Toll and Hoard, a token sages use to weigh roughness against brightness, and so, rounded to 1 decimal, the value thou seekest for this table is 14.8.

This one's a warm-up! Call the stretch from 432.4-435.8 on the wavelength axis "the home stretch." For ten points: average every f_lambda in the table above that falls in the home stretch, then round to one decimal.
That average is 32.4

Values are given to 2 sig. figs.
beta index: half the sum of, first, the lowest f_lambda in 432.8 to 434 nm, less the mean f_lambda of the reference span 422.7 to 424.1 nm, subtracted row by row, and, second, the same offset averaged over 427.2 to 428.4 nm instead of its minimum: 0.32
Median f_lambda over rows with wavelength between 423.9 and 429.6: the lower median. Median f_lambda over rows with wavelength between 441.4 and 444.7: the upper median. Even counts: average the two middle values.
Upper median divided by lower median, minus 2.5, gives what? -1.54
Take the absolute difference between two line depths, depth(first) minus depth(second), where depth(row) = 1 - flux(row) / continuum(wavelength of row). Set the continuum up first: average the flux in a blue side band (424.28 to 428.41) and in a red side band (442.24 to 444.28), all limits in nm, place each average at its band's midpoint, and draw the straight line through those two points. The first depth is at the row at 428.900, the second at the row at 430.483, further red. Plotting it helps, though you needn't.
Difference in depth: 0.043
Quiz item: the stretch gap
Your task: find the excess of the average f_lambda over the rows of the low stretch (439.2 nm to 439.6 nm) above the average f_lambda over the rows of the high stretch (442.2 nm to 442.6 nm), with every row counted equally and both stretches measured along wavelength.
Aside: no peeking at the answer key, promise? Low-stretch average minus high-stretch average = 0.80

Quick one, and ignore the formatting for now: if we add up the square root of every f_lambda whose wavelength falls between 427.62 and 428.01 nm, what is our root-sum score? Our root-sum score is 10.9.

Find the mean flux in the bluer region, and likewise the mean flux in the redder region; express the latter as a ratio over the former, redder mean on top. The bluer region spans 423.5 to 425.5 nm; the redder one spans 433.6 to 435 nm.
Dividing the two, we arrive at 1.07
